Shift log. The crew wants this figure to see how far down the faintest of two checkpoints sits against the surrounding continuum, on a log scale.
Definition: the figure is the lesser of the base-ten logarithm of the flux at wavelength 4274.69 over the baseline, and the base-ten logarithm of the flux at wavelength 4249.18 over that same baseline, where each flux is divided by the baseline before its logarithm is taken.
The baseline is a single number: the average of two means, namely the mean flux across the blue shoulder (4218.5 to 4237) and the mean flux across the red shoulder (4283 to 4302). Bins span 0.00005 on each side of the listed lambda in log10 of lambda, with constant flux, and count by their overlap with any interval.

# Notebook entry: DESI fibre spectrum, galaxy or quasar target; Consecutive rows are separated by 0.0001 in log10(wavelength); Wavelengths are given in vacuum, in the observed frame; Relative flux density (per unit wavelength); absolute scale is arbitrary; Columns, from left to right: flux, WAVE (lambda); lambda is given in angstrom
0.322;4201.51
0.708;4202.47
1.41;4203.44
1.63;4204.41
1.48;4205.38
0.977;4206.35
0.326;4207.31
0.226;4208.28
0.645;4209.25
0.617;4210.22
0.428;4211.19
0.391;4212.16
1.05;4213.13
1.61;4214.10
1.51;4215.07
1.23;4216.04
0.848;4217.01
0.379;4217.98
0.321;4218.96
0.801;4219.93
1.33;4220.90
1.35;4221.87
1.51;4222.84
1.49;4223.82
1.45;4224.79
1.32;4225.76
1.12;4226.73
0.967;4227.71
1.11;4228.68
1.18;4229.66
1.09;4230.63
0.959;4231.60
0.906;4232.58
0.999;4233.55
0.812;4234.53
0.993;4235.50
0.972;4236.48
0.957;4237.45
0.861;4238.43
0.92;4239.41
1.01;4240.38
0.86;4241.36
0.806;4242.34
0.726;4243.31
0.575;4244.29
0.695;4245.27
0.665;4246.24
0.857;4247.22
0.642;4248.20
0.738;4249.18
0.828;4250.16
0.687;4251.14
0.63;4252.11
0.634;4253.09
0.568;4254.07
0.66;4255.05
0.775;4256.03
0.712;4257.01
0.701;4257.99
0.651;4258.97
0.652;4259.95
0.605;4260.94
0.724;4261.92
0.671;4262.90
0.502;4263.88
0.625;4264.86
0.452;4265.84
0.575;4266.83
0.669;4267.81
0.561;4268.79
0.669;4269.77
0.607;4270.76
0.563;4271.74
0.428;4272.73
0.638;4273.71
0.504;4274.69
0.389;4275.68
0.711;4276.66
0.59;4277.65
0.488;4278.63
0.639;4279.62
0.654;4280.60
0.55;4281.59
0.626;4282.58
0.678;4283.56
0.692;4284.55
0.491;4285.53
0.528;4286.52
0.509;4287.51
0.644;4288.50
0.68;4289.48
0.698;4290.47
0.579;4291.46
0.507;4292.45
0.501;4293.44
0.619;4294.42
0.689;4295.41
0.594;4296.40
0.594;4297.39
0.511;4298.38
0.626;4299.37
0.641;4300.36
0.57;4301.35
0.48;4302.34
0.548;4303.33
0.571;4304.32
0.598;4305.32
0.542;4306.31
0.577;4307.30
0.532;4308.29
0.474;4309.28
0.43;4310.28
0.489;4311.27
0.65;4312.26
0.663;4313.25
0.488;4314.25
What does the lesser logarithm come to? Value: -0.22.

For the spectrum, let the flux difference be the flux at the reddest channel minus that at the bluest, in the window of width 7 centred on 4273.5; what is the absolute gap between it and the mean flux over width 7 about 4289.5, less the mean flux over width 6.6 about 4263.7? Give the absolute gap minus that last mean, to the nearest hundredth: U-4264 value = -0.11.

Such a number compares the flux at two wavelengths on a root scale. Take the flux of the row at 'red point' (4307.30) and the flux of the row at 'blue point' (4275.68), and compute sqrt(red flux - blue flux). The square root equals 0.43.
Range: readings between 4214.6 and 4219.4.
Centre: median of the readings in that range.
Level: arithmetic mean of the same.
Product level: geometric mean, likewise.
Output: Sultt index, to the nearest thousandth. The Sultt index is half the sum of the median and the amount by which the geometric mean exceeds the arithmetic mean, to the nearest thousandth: 0.354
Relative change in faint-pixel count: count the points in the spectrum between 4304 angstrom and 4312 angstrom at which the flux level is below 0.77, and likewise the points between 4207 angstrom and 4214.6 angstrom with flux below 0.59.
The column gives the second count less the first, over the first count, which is -0.50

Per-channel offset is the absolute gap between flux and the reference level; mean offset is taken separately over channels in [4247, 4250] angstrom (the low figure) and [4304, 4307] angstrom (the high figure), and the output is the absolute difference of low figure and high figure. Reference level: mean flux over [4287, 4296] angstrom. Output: 0.11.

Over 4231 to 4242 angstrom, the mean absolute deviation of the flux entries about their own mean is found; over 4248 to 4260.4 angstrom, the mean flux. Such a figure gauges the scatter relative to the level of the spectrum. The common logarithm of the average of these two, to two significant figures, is -0.43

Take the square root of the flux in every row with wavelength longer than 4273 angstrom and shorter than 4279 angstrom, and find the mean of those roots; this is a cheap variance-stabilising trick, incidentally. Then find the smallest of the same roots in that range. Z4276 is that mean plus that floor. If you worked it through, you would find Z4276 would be 1.36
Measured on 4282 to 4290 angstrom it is 1.48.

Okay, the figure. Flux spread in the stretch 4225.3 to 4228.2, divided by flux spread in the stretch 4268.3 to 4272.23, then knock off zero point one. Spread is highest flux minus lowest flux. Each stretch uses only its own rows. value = 3.2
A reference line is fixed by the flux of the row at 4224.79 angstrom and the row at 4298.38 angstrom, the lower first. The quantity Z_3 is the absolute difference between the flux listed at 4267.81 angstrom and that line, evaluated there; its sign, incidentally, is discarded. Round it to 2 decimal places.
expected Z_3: 0.23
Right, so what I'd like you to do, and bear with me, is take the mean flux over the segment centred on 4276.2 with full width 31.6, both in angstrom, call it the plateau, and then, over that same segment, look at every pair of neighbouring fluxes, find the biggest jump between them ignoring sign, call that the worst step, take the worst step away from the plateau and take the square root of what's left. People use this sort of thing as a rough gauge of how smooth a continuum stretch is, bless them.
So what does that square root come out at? 0.519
